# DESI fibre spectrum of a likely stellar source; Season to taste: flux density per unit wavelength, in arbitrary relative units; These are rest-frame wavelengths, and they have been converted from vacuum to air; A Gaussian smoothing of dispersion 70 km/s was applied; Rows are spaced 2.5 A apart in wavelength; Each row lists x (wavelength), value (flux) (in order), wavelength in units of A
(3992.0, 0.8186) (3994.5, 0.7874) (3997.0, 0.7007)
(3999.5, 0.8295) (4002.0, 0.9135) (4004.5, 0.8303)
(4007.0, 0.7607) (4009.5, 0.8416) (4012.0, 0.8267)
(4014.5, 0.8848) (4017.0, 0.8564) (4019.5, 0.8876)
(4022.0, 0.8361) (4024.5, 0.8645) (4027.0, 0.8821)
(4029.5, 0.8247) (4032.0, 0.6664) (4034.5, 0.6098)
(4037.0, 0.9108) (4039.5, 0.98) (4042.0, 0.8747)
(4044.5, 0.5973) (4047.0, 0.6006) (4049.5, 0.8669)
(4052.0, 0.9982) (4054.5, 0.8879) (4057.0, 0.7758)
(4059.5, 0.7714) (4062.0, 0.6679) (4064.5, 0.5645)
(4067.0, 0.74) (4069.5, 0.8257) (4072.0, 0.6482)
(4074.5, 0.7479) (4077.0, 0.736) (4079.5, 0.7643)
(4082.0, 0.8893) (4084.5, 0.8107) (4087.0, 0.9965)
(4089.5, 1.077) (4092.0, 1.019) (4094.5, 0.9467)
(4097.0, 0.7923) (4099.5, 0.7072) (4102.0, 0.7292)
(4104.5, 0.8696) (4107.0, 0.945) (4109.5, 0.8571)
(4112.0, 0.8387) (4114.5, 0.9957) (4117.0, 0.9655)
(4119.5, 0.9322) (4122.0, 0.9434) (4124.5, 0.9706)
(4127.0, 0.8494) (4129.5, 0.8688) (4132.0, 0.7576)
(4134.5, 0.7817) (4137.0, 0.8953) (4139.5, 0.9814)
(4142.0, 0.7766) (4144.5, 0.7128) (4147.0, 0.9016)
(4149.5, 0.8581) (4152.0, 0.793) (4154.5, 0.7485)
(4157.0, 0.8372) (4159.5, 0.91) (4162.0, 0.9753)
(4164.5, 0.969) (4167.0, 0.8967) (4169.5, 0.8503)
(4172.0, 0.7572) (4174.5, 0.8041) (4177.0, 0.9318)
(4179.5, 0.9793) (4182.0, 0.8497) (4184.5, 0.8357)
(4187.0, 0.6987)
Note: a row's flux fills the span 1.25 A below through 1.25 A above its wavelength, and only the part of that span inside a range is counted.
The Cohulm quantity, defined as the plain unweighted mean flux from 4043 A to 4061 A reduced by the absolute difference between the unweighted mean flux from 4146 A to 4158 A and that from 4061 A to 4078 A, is 0.66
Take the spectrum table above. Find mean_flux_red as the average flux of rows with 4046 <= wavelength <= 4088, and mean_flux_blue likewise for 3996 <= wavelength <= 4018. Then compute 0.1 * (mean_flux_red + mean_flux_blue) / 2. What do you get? 0.0805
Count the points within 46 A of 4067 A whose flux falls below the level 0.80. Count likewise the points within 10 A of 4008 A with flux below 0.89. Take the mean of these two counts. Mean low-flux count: 11.5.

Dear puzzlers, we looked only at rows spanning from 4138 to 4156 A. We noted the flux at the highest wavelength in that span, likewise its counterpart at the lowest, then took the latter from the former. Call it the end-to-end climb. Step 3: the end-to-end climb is -0.23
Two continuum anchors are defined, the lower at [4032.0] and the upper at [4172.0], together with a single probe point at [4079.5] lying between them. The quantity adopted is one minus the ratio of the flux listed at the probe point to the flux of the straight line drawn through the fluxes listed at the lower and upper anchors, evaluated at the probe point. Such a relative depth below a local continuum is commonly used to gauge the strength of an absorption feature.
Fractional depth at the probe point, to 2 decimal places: -0.10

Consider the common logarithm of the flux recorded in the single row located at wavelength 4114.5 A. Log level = -0.002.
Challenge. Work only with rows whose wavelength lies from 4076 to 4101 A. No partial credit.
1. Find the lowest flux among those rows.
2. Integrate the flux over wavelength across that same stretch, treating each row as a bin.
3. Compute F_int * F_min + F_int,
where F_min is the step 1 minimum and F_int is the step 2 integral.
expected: 37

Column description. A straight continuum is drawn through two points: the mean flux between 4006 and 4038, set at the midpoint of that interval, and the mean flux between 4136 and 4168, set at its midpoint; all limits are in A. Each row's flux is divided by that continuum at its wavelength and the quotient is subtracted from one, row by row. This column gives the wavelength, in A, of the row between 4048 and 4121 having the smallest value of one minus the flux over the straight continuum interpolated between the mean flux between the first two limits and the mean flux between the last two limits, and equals 4089.5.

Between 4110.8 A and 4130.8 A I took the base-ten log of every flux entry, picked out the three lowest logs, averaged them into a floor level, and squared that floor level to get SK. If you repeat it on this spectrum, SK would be 0.005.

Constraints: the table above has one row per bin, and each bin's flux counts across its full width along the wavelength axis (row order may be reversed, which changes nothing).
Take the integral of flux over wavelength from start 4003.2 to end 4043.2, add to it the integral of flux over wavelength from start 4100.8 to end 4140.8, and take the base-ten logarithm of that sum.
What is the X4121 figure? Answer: 1.84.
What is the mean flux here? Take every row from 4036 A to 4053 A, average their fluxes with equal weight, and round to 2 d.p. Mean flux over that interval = 0.83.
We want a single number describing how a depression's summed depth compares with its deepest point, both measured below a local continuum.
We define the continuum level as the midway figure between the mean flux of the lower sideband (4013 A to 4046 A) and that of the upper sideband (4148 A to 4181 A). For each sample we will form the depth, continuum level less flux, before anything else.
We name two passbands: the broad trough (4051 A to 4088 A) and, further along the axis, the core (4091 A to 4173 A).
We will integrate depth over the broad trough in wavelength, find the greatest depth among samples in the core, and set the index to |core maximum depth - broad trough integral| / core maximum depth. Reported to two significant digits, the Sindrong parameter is 15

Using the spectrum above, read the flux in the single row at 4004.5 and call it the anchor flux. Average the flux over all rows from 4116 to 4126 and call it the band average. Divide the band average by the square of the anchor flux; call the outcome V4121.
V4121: 1.38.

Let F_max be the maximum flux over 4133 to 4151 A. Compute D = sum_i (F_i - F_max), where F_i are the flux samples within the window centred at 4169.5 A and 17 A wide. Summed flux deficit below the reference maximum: -0.69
